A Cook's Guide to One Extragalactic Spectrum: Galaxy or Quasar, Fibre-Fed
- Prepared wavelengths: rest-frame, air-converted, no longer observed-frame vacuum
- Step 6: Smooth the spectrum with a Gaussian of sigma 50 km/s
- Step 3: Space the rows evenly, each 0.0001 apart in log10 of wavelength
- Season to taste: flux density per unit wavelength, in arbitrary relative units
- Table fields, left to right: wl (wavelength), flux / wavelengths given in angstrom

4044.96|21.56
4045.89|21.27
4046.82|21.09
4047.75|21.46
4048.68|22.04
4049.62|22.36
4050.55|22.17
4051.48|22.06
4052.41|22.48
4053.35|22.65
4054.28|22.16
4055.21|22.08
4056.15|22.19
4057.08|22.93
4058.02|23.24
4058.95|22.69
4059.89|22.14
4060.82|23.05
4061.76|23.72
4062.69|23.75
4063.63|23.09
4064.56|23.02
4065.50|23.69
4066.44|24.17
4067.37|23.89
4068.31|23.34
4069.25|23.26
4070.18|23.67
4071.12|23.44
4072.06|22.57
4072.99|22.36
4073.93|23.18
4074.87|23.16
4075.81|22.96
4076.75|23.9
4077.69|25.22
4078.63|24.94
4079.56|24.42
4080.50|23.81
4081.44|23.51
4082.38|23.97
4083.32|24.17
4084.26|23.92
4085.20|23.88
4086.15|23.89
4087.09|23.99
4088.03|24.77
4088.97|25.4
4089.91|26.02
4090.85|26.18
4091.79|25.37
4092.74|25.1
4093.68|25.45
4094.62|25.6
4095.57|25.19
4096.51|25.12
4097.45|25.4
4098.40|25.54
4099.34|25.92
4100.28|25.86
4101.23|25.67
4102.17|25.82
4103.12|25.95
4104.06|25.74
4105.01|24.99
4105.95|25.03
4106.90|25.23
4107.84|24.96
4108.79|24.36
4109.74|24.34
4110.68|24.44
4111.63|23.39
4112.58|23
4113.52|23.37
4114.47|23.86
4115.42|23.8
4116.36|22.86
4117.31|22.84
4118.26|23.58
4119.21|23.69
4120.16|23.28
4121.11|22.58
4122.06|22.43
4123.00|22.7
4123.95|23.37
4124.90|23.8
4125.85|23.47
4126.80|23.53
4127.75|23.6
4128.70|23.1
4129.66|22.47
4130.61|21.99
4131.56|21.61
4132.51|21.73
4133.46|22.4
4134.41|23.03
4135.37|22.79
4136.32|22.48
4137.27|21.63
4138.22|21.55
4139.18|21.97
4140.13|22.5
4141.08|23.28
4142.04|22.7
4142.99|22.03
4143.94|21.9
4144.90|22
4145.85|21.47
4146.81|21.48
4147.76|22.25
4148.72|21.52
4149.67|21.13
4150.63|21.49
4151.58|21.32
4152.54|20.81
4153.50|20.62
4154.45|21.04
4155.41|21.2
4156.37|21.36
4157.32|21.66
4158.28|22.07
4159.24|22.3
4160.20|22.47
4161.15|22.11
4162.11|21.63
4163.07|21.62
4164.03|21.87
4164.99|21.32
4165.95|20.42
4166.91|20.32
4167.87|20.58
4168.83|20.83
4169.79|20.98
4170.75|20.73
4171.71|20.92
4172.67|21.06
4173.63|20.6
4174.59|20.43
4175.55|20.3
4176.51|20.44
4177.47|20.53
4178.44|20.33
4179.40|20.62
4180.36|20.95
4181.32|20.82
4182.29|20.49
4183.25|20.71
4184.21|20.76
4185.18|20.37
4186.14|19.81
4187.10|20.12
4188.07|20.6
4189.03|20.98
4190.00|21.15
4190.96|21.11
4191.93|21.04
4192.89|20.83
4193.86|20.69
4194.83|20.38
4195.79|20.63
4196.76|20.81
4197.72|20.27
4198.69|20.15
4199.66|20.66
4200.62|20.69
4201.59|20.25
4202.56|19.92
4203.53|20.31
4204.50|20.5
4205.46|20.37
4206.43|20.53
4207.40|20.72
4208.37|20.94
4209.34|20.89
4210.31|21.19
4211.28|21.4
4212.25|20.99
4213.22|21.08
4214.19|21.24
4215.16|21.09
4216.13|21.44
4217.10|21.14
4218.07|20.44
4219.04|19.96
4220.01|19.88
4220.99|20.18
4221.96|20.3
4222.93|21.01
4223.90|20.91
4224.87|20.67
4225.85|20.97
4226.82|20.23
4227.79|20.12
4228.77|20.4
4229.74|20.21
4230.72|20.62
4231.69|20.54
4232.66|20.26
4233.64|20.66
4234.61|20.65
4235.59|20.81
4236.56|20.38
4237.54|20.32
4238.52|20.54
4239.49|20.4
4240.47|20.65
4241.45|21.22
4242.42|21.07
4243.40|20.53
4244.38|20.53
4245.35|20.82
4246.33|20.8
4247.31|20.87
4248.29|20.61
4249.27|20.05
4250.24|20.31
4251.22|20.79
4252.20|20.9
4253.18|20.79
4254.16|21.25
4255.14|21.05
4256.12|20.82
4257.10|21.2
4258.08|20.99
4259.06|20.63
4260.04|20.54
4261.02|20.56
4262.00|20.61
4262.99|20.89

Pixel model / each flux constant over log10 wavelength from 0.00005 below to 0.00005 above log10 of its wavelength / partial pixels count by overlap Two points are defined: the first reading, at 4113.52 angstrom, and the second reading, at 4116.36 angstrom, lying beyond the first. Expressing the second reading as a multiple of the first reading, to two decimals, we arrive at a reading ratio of 0.98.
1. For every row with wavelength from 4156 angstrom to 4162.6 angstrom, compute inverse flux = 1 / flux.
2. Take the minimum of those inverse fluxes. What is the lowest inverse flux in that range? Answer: 0.0445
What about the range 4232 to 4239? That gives 0.0481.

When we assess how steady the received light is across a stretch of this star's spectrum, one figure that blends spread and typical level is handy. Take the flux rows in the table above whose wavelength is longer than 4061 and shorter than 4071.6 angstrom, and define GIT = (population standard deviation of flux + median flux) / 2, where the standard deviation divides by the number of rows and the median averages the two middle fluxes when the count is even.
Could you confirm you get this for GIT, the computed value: 12.0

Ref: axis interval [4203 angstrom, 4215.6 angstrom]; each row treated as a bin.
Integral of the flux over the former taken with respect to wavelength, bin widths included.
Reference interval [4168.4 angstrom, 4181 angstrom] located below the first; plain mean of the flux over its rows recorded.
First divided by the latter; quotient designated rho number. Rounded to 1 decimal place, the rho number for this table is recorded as 12.7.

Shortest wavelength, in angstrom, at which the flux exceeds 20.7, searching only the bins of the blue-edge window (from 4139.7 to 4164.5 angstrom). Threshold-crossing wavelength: 4140.13 angstrom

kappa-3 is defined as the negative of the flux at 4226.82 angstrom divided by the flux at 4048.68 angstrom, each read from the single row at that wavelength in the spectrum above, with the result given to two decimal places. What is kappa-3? -0.92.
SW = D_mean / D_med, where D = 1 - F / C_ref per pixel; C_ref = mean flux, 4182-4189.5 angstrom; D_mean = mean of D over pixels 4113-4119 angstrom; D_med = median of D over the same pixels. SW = 0.97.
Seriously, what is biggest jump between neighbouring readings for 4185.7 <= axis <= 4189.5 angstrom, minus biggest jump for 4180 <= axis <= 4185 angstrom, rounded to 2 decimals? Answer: 0.15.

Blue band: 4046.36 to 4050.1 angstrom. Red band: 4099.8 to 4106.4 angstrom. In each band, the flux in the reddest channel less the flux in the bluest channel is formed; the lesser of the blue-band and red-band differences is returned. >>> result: -0.83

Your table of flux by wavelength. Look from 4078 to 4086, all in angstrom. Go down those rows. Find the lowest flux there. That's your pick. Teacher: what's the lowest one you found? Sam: 23.51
